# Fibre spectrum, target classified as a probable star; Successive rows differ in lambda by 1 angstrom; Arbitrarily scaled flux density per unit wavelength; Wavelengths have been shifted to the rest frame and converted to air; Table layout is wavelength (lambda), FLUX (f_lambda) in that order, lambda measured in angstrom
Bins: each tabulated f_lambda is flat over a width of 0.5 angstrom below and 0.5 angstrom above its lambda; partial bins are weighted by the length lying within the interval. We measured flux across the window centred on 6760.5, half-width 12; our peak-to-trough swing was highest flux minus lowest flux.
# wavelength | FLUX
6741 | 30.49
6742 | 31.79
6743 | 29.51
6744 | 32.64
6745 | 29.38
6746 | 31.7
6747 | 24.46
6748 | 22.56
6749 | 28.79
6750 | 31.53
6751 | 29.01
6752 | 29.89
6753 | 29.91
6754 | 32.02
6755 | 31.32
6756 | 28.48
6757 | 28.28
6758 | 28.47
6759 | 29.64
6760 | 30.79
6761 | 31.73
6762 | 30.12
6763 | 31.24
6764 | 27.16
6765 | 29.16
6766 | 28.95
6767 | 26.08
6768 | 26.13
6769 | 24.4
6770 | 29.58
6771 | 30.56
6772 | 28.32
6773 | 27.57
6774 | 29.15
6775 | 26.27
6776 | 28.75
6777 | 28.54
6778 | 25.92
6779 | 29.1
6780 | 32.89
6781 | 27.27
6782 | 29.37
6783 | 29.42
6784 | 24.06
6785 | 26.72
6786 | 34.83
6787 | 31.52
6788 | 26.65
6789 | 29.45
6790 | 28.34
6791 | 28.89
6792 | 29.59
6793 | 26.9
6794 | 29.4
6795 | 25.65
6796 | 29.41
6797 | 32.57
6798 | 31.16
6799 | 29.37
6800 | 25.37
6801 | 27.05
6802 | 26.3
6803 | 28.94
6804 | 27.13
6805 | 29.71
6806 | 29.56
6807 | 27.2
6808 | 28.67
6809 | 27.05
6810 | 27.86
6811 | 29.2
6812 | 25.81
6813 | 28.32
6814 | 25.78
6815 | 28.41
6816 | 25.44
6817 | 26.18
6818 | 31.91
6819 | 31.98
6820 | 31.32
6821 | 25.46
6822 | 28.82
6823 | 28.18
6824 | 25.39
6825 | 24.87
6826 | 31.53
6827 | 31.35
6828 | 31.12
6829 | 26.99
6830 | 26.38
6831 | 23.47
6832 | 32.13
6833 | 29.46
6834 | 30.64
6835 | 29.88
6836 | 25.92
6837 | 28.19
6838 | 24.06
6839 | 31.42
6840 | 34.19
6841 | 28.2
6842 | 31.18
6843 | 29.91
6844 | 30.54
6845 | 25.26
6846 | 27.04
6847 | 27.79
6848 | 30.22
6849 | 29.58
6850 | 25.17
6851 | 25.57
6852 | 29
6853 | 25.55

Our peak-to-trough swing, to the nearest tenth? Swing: 7.6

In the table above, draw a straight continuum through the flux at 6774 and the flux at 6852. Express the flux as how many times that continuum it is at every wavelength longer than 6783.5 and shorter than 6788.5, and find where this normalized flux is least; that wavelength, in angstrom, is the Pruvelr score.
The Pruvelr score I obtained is 6784 angstrom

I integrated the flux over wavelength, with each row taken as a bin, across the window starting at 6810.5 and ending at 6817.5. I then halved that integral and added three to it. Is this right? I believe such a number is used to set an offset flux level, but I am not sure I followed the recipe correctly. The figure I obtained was 98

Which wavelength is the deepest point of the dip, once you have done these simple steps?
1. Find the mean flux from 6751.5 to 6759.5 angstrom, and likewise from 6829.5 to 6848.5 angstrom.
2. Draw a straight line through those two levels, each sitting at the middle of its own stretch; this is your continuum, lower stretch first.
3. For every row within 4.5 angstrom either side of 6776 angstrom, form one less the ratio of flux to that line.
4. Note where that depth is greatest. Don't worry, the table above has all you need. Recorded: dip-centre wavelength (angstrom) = 6778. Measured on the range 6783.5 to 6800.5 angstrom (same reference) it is 6784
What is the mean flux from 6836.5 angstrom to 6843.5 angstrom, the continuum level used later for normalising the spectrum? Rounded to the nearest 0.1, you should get 29.6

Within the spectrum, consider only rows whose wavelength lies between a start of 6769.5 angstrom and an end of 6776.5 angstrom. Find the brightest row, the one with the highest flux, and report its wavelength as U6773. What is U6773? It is 6771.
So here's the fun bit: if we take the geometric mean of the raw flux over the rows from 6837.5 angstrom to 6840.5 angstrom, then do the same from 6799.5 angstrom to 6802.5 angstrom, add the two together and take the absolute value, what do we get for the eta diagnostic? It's 55.8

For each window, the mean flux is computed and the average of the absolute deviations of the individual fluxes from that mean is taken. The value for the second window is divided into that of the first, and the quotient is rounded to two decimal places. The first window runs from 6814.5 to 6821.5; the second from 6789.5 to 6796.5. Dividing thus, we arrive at 2.26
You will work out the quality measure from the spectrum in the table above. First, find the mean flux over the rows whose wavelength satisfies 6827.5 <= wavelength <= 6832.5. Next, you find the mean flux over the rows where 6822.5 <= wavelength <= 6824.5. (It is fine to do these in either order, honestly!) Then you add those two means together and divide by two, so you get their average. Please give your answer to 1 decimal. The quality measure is 27.4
